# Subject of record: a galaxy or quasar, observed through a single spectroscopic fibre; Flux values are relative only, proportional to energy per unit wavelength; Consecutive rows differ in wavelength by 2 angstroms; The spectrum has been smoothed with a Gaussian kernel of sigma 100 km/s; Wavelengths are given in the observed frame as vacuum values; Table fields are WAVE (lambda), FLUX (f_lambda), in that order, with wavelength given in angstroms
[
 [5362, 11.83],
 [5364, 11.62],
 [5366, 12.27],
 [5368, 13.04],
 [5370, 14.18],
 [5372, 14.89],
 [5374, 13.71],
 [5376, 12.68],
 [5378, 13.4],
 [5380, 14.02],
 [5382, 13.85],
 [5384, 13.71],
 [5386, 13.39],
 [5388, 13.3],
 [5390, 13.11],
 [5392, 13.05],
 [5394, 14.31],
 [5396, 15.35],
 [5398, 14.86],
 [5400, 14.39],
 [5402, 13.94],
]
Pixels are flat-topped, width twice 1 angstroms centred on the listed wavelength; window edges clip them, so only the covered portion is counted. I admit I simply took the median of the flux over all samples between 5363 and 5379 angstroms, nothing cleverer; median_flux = 13.2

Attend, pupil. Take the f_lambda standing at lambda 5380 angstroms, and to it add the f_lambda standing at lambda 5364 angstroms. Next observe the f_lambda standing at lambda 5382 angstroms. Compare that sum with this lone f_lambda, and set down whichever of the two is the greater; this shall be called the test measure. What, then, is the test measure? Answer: 25.6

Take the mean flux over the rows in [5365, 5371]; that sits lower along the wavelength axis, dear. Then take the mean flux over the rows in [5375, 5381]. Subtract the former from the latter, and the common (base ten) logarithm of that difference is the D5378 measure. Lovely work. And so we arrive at -0.69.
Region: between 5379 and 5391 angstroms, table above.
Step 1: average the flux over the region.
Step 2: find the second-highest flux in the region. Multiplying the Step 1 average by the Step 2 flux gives 188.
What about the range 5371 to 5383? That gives 193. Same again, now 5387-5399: 208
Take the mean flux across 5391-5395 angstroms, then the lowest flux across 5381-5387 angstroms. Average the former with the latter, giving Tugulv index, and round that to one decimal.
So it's 13.5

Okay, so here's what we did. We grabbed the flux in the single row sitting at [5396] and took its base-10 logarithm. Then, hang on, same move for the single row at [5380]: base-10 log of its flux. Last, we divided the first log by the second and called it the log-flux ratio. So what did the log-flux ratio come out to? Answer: 1.03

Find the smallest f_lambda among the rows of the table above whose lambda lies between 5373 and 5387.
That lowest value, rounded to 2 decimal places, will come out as 12.68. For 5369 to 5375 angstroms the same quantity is 13.71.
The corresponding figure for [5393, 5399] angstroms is 14.31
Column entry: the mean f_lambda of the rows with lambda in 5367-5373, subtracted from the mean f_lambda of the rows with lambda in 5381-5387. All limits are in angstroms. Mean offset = -0.4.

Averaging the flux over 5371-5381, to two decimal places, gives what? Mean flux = 13.74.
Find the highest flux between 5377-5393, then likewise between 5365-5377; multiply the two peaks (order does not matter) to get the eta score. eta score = 209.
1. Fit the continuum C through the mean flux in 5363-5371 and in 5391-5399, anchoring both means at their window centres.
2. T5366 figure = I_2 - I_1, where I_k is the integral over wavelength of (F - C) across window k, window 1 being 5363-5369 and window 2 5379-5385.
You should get 4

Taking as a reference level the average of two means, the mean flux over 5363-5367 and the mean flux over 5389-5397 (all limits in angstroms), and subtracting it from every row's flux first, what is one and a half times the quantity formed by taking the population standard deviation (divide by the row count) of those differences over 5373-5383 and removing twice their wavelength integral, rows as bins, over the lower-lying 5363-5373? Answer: -6.8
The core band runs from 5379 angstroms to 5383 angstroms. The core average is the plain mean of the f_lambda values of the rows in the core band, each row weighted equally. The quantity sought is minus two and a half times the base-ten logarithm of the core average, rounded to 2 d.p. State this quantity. -2.86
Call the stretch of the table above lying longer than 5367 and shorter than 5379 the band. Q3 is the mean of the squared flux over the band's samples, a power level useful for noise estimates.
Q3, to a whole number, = 187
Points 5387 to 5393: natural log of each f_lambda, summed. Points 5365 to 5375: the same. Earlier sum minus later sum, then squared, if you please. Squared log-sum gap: 28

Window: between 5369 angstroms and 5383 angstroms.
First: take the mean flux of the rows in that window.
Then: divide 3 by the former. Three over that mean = 0.217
